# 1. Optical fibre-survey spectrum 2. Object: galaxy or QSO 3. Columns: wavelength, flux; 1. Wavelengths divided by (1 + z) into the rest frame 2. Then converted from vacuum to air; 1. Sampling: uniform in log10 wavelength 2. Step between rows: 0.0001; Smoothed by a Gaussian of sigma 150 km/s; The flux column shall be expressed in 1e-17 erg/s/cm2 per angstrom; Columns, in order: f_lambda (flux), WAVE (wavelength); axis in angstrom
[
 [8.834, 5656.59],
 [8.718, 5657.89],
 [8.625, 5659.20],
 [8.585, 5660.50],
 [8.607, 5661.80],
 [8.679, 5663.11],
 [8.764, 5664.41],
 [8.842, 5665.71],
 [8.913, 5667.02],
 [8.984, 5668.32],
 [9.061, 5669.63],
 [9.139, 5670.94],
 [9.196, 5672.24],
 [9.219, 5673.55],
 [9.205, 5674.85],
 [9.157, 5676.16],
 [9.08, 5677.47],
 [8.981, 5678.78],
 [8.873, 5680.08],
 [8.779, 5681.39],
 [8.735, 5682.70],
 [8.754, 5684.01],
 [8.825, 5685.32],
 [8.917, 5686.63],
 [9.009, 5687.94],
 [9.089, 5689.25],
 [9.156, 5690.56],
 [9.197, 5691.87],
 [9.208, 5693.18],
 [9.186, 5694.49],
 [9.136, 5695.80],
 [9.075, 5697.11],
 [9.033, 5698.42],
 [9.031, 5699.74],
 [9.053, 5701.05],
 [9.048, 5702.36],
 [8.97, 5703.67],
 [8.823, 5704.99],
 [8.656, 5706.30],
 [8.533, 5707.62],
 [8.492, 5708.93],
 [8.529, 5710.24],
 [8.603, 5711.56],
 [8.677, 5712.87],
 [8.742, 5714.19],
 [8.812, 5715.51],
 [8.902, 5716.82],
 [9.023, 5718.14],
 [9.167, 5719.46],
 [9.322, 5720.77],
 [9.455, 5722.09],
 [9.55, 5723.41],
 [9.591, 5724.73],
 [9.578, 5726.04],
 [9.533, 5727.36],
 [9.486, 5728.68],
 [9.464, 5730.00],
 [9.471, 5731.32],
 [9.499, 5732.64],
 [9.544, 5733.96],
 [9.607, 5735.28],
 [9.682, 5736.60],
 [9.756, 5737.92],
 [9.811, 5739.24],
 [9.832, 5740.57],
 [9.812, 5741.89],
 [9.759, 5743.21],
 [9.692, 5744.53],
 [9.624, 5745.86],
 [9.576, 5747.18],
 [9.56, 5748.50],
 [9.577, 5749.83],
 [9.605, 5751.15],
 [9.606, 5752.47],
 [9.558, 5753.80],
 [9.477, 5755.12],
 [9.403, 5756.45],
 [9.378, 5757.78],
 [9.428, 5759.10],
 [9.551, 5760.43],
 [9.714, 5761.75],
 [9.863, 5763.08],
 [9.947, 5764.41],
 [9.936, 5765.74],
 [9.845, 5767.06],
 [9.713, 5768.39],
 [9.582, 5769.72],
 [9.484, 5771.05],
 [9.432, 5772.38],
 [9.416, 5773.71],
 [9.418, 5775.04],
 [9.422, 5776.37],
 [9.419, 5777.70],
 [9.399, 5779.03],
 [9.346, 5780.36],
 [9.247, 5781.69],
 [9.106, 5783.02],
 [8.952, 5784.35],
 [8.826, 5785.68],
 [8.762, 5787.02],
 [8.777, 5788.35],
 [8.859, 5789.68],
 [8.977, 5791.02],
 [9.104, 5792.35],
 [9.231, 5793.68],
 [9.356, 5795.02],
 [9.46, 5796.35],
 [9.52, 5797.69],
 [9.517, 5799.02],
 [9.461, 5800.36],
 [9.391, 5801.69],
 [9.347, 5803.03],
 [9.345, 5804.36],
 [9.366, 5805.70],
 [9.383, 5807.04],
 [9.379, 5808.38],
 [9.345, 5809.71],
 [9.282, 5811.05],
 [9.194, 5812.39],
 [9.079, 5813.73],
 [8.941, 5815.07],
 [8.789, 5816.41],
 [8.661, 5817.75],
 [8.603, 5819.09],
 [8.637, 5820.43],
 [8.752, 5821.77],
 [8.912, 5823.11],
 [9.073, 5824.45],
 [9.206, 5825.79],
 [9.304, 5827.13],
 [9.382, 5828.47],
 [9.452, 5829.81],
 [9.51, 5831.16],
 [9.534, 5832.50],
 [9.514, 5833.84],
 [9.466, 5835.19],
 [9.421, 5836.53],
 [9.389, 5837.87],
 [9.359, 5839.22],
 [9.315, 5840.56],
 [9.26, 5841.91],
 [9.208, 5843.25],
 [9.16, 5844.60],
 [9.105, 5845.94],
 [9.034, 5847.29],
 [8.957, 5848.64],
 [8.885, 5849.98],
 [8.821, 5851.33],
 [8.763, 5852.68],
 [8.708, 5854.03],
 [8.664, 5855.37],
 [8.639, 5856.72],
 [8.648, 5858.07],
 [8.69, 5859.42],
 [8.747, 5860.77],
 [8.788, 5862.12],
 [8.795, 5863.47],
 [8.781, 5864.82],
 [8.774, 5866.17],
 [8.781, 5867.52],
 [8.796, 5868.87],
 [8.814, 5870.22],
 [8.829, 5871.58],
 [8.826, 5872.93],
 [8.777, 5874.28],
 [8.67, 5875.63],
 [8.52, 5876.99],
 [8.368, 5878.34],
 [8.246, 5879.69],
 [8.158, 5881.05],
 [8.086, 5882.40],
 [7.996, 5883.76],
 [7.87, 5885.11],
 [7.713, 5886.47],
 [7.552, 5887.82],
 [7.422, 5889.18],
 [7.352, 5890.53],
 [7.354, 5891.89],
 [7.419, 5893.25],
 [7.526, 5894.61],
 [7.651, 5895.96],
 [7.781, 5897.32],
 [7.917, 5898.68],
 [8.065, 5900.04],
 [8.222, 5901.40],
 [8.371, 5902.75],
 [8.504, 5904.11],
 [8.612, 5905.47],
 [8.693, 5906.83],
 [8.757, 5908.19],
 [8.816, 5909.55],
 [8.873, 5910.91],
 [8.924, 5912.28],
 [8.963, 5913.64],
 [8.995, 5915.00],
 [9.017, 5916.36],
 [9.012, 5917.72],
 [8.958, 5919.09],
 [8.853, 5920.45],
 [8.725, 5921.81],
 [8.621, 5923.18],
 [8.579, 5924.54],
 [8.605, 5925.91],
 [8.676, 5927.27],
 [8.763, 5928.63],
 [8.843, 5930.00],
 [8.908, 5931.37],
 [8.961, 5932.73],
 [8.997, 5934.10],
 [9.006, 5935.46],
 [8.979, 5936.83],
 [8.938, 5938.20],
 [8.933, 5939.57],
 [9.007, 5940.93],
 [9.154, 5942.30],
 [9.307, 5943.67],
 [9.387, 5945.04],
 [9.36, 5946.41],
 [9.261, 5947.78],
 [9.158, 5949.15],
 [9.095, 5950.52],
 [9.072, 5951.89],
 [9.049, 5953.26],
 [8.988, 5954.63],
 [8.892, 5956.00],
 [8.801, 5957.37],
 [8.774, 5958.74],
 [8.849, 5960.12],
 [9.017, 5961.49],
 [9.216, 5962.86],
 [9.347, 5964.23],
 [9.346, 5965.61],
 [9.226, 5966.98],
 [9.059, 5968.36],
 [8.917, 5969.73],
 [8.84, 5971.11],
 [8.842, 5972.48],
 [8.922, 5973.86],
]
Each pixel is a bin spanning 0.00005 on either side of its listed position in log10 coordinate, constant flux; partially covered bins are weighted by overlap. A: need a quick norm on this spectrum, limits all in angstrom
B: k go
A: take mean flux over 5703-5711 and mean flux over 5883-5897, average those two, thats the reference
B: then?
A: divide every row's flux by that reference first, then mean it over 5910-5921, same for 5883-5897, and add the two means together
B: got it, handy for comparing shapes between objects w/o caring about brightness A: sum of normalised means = 2.03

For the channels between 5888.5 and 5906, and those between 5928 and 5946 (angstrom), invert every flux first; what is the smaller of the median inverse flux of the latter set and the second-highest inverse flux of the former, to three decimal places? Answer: 0.111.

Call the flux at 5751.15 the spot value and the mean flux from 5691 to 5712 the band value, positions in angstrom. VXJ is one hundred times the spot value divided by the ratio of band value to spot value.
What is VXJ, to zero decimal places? 1035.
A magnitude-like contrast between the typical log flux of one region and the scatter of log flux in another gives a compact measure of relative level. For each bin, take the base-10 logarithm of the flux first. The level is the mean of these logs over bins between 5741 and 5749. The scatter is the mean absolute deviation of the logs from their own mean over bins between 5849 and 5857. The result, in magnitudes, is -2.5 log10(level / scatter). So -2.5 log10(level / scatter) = -6.0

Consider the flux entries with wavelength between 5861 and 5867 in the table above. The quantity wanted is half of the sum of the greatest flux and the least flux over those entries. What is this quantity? 8.78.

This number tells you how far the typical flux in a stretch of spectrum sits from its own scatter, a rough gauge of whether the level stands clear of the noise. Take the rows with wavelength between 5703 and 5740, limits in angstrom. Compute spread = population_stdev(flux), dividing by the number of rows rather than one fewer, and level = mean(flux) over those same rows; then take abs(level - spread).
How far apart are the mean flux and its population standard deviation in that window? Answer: 8.76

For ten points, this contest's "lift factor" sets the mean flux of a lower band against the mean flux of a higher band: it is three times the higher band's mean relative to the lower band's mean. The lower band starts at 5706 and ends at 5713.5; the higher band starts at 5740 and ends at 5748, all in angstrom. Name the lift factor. 3.40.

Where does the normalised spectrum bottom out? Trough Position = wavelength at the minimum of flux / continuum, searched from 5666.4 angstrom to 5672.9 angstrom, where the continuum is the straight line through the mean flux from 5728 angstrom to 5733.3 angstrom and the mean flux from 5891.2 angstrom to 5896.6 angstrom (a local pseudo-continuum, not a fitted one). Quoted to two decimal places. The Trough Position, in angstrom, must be 5667.02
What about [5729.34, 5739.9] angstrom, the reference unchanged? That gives 5730.00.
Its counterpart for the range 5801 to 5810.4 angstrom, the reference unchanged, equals 5803.03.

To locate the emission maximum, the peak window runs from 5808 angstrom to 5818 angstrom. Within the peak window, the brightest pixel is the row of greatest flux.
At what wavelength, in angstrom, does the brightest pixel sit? 5808.38 angstrom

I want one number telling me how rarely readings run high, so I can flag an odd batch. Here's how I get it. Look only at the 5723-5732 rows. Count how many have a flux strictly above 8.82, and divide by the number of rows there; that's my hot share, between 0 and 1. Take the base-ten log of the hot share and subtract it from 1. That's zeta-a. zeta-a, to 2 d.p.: 1.00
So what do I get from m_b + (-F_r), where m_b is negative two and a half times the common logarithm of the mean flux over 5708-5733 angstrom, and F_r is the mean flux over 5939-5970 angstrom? -11.5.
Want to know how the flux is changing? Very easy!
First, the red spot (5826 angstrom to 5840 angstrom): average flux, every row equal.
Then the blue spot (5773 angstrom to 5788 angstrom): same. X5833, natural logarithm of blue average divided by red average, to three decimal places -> -0.024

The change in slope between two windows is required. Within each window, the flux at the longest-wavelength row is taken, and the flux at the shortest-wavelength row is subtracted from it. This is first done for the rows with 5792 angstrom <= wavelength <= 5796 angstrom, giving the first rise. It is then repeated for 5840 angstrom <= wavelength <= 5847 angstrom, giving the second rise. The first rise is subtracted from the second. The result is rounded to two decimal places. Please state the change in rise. -0.46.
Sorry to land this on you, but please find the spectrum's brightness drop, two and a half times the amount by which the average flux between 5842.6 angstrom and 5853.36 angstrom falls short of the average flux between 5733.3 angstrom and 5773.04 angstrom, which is 1.6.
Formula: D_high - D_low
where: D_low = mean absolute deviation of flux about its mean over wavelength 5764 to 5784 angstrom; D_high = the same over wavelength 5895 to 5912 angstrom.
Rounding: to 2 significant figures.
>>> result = 0.16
